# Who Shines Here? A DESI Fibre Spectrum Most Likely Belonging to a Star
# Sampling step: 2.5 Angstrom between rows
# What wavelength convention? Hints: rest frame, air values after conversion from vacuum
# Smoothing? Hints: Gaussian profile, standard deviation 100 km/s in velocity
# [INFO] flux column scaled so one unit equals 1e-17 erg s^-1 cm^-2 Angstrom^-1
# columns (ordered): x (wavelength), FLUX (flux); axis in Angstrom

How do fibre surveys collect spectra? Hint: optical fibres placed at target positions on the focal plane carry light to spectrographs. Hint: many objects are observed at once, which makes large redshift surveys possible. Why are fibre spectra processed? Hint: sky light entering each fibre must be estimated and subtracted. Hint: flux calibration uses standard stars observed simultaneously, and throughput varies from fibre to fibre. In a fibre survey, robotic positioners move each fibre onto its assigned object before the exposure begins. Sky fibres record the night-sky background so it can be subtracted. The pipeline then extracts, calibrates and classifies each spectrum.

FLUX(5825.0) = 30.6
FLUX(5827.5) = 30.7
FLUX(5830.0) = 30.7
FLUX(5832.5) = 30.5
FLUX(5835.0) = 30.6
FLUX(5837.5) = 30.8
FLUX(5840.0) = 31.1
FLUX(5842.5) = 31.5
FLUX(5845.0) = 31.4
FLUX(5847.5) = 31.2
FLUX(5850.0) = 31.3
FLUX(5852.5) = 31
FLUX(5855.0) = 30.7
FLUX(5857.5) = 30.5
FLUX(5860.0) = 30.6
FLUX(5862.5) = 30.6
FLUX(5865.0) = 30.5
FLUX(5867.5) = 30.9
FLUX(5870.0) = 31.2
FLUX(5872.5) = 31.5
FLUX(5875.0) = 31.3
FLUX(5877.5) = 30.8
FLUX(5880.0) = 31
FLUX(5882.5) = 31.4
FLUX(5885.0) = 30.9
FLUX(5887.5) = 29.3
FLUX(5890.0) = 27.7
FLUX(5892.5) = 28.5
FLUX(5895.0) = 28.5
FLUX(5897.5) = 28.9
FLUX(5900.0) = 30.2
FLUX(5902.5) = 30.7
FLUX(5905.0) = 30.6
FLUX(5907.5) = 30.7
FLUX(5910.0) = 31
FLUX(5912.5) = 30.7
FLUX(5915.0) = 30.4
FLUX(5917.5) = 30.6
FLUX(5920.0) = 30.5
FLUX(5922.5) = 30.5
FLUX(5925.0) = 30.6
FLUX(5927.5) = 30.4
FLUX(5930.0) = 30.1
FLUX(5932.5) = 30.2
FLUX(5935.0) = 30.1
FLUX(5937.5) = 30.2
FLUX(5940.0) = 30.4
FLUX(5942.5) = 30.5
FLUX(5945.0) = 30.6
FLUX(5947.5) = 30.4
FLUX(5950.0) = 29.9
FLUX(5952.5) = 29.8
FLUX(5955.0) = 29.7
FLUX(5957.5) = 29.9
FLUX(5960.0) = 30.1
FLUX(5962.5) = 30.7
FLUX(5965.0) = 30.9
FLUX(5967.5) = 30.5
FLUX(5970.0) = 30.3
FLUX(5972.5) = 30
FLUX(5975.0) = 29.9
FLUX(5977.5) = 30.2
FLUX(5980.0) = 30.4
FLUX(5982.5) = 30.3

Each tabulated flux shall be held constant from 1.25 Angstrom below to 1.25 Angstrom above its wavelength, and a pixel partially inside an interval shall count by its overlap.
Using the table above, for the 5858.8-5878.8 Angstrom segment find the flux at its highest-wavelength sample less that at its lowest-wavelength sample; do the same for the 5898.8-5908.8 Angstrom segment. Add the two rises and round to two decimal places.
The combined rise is 0.70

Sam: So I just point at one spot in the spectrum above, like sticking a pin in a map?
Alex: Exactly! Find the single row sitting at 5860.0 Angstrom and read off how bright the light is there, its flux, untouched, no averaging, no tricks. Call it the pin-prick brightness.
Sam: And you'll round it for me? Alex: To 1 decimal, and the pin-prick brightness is 30.6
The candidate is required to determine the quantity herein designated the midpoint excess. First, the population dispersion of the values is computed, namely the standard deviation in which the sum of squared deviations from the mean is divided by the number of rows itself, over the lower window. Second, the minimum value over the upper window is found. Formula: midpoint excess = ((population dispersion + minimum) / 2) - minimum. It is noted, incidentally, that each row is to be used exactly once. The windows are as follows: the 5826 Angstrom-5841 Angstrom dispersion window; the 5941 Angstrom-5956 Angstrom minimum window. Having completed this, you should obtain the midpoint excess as -14.8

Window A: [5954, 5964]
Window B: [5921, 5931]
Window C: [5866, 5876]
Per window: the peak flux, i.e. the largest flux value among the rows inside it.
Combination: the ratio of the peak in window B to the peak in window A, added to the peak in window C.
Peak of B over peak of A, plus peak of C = 32.5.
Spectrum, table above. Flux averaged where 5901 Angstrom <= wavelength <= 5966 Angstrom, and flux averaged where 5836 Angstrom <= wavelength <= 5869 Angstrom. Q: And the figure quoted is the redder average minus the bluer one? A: -0.54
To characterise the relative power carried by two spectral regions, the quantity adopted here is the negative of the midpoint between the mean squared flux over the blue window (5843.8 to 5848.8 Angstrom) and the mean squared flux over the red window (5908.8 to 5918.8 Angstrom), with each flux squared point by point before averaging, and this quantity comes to -960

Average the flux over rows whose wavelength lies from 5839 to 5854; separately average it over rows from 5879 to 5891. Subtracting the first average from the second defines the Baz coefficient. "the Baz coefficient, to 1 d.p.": -1.2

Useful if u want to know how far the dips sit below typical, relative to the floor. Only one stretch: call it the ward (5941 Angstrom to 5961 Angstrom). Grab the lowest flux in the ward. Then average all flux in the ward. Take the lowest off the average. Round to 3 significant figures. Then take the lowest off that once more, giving -29.3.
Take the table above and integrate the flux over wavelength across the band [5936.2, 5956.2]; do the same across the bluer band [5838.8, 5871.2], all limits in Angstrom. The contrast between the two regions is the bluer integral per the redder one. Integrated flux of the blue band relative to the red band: 1.7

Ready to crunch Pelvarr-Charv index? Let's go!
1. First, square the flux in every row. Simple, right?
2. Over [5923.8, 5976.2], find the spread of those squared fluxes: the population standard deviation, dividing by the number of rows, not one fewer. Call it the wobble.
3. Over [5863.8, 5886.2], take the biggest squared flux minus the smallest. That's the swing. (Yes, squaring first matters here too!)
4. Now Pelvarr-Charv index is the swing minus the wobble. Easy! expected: 43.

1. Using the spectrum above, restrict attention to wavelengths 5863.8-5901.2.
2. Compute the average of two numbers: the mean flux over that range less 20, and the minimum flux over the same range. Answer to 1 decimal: 18.9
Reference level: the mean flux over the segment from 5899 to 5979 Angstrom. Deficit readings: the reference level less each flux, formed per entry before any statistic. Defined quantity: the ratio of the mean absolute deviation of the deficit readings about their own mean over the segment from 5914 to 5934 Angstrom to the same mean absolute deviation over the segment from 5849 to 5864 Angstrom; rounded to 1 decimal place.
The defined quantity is 0.6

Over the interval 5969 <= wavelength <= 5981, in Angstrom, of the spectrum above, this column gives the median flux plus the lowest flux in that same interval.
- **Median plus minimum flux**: 60.1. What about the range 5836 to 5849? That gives 62.0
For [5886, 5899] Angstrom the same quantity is 56.2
